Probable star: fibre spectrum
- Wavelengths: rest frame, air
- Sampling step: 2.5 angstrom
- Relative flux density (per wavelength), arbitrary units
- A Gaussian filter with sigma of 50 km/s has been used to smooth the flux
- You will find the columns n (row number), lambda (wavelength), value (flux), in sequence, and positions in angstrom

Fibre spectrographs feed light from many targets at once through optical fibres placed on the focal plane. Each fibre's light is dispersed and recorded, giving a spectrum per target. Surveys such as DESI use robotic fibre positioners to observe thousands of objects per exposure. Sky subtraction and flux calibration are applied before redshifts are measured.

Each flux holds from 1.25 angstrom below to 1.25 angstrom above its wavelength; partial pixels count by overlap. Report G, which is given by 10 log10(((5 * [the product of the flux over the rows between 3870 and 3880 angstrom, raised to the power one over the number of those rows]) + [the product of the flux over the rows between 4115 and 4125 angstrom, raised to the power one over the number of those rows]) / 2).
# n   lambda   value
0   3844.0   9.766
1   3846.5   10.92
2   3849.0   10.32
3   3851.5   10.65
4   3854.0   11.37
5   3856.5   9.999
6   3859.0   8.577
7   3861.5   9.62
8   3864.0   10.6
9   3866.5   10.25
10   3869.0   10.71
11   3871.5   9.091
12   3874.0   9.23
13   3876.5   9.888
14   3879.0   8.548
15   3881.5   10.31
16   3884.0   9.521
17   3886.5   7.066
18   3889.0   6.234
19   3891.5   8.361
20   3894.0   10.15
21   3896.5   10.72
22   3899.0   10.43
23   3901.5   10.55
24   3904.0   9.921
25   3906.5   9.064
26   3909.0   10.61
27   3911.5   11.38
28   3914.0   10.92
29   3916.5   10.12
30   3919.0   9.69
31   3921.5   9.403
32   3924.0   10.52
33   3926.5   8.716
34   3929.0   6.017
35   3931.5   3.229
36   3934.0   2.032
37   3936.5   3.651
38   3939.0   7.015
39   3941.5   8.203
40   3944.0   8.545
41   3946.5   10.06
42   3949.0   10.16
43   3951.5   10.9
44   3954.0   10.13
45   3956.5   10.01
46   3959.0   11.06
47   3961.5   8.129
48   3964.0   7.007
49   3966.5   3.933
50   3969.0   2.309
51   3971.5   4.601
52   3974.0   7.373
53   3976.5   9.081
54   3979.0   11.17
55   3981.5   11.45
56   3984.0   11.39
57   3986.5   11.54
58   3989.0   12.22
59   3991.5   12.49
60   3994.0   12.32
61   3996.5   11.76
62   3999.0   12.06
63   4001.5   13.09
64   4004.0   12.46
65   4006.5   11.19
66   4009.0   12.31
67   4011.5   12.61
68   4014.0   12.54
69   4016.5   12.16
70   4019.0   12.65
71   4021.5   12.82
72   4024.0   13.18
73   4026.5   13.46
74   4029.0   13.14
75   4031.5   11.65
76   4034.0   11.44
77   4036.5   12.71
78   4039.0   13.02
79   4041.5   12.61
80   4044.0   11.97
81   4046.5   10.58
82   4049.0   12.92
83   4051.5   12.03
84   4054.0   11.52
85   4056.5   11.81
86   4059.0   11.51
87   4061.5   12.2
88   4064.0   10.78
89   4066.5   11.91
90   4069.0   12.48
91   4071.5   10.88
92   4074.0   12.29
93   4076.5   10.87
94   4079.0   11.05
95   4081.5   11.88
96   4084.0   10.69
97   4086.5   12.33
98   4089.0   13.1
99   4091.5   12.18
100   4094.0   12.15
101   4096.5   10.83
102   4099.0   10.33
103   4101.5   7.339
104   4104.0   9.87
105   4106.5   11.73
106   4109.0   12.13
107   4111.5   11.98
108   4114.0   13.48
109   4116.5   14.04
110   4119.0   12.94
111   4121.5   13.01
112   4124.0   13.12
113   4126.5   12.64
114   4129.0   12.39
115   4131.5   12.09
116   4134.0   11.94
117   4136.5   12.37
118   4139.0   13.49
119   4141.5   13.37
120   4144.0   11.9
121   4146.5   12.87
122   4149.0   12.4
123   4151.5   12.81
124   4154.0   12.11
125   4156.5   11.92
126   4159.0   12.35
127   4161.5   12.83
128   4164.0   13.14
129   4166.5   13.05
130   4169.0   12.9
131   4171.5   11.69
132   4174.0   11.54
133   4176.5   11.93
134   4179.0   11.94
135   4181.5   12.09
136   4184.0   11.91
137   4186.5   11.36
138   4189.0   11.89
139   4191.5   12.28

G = 14.7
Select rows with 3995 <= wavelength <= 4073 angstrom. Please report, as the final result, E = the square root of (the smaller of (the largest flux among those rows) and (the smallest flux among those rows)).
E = 3.3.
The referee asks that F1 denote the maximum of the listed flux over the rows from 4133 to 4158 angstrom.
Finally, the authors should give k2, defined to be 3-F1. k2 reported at -10.5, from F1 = 13.49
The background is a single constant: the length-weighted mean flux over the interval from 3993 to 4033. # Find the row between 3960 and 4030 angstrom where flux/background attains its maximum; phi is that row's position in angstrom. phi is 4026.5 angstrom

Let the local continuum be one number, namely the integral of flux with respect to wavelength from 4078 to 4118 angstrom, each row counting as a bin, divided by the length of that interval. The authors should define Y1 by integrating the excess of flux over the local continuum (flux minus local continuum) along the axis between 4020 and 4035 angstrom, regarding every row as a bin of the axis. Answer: 16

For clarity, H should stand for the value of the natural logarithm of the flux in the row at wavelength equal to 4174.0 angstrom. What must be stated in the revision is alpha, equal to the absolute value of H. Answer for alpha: 2.45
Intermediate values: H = 2.45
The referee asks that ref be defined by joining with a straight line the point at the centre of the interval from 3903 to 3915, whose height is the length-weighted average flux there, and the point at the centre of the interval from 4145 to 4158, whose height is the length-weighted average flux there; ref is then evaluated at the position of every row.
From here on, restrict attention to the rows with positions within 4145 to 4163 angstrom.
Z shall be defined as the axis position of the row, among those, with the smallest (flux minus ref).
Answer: 4156.5 angstrom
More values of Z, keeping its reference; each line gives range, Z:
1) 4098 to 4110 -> 4101.5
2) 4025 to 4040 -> 4034.0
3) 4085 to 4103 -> 4101.5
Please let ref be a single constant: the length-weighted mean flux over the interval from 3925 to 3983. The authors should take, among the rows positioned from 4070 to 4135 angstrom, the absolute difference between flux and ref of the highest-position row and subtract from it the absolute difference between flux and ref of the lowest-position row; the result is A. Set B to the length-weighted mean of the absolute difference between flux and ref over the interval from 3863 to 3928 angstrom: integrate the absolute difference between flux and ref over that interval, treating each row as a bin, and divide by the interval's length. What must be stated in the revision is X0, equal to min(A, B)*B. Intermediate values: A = 1.1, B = 2.2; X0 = 2.3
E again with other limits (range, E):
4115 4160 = 3.4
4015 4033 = 3.4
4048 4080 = 3.3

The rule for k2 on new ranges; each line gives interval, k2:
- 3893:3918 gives -8.4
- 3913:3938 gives -7.9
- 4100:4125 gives -11.0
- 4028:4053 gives -10.1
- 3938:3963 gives -8.1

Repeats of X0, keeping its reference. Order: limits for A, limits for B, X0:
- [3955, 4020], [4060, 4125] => 10.9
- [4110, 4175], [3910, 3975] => -1.1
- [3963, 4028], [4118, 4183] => 23.6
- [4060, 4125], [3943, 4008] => 3.0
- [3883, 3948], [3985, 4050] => 2.5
